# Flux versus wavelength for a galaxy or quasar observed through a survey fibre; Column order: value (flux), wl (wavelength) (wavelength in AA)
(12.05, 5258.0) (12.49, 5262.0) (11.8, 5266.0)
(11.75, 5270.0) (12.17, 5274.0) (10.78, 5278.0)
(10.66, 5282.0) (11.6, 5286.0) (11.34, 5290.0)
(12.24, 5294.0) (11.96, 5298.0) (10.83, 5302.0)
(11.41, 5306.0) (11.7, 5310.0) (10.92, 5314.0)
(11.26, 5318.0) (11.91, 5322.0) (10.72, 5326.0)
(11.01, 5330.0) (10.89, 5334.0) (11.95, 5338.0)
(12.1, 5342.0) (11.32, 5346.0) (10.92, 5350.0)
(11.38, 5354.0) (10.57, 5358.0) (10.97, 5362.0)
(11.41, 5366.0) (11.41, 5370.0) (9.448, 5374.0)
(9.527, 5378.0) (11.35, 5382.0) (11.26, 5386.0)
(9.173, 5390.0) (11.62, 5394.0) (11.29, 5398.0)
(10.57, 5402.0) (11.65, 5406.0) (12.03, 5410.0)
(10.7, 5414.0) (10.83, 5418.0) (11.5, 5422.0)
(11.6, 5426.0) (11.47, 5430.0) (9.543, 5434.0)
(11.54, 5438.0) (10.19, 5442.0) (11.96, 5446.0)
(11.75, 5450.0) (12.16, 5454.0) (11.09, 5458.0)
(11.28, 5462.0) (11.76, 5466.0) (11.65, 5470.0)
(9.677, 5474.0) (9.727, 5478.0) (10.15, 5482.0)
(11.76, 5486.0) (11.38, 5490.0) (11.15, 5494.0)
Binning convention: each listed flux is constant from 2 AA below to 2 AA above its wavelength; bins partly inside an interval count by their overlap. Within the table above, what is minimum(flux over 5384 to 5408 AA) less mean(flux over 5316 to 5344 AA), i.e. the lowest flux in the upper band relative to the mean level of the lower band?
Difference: -2.23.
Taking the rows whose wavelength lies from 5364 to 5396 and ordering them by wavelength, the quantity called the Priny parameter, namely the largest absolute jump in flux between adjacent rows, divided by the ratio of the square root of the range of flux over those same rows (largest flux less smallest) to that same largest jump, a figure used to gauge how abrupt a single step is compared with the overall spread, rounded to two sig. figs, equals 3.8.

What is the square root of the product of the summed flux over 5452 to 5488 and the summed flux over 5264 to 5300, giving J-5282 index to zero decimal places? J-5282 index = 102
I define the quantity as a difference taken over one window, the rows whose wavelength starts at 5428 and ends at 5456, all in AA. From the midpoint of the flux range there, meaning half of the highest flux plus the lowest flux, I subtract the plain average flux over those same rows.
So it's -0.38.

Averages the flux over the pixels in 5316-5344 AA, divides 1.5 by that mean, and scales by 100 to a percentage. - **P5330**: 13.2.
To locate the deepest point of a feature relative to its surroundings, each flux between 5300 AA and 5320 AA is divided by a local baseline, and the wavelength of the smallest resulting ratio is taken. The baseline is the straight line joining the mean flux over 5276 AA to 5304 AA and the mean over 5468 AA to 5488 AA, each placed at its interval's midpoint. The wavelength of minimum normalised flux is 5302.0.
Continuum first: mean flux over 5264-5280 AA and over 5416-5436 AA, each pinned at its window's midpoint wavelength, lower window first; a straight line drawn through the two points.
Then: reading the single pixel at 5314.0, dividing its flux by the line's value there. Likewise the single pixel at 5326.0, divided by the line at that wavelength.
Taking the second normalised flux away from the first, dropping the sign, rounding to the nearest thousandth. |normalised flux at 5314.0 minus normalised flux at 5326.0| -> 0.013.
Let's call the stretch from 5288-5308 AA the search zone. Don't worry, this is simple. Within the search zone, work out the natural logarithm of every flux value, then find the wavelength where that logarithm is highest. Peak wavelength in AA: 5294.0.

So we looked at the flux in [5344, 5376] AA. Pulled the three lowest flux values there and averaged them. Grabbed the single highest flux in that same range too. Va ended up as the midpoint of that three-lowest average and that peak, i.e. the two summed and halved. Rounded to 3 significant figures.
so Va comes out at 10.9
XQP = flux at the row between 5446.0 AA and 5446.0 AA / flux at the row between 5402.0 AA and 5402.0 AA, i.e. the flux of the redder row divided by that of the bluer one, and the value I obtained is 1.13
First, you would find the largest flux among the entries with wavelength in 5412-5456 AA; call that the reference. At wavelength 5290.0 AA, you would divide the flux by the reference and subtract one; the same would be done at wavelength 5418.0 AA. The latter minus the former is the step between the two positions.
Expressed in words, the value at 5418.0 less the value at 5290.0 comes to -0.042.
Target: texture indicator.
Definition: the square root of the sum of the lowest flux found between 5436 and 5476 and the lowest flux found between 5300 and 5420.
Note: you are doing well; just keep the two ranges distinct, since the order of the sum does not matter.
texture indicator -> 4.34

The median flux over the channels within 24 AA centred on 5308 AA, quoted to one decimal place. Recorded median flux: 11.3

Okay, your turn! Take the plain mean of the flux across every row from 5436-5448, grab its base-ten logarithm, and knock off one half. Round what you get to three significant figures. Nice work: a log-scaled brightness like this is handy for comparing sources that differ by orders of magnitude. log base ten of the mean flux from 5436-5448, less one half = 0.550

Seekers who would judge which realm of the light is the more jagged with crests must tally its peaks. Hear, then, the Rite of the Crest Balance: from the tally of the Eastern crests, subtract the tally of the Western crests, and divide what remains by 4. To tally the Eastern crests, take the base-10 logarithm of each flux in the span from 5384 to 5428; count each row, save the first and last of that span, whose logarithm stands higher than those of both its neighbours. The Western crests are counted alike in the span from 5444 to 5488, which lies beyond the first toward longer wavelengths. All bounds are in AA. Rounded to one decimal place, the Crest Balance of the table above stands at 0.0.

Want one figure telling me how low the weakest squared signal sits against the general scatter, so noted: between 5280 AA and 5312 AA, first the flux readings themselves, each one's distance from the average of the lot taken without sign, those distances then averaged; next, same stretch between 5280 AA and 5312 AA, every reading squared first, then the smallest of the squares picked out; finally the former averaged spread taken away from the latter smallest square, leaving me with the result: 113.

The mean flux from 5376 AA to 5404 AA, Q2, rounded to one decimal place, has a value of 10.7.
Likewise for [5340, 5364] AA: 11.2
